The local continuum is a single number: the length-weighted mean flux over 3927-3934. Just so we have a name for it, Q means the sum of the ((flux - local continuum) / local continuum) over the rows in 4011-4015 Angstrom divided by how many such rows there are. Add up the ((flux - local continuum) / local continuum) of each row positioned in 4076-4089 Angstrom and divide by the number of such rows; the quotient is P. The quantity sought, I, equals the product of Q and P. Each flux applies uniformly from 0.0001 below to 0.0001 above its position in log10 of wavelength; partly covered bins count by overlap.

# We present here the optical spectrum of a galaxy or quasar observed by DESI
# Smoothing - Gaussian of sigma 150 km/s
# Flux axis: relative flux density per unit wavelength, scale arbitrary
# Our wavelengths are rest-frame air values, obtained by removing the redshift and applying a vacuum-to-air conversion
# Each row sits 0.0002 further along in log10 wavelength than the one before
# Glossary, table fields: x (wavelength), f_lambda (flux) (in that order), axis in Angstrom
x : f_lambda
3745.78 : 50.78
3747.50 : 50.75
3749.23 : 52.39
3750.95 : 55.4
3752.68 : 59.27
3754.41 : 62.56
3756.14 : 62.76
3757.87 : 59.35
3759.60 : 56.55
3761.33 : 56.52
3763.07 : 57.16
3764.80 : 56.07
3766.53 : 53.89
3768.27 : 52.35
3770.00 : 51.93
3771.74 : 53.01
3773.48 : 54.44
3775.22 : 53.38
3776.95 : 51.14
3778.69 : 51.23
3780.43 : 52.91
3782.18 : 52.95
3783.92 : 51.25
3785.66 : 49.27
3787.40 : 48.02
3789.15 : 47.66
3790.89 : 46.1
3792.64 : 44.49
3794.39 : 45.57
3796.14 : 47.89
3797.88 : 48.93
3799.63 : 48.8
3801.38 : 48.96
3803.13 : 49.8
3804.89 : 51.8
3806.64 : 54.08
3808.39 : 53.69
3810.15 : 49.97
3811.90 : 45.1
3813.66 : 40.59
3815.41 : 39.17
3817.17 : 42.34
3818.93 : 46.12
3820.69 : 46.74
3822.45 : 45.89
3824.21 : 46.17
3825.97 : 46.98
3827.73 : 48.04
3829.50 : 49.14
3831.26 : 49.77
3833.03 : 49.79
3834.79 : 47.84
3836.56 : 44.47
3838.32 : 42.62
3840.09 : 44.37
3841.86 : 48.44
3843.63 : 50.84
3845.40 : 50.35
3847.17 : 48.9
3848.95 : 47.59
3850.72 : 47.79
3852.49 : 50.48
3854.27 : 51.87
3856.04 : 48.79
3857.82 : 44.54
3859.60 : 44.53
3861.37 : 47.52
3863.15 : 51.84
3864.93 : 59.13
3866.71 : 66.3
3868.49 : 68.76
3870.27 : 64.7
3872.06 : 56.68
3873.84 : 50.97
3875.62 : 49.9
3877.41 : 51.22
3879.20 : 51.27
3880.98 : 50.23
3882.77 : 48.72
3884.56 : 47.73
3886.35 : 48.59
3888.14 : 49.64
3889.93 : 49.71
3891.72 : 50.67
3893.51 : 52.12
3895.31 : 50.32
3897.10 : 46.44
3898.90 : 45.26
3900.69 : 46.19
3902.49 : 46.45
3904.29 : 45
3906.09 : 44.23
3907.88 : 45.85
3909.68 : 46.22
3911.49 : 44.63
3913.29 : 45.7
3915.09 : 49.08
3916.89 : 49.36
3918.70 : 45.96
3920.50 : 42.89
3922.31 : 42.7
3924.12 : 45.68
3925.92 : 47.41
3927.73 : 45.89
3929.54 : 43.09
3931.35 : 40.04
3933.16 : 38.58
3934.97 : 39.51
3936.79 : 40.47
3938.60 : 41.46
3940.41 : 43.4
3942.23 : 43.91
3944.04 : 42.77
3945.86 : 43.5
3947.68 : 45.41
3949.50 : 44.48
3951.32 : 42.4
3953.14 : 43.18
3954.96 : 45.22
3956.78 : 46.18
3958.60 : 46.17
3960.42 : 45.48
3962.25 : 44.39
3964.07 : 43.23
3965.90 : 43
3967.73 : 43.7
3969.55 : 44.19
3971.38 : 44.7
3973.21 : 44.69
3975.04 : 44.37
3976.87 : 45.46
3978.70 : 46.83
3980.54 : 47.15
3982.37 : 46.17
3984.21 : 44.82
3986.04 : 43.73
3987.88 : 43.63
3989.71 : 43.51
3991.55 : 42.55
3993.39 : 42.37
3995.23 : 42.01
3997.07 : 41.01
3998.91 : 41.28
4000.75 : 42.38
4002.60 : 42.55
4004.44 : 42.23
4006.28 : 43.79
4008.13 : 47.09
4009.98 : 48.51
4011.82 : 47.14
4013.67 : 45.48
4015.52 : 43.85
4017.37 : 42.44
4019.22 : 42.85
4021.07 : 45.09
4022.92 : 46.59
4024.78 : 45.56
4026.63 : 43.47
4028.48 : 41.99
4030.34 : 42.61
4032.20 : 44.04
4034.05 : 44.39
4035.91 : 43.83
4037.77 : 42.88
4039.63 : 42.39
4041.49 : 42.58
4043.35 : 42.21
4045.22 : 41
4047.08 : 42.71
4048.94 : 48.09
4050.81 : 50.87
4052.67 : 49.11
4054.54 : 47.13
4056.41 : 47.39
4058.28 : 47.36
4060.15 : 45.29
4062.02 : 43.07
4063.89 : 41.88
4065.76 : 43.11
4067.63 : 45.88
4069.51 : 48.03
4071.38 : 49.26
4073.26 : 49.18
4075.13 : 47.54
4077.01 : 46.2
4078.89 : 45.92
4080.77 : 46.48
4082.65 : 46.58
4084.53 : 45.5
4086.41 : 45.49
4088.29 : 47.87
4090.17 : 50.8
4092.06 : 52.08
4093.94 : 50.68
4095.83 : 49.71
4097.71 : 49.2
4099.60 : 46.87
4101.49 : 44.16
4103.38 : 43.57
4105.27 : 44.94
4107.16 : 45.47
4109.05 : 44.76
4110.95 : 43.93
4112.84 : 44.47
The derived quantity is 0.011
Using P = 0.11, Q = 0.11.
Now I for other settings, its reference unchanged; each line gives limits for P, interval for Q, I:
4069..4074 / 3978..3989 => 0.014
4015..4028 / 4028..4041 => 0.002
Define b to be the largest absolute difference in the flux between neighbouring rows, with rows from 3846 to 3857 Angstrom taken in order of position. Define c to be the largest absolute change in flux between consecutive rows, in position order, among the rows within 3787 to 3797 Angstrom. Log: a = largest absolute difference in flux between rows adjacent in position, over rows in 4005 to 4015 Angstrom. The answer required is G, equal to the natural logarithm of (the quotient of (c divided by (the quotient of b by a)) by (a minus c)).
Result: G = 0.93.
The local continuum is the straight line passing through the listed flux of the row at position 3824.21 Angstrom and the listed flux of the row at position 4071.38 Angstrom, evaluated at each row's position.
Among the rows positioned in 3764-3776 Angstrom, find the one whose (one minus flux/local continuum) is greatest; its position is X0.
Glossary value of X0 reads 3770.00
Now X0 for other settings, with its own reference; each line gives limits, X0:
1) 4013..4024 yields 4017.37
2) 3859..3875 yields 3859.60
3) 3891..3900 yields 3898.90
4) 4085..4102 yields 4101.49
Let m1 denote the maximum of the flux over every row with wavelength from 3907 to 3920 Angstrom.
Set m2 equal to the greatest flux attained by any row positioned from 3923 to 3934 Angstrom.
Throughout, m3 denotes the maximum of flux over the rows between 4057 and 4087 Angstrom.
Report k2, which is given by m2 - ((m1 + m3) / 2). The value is -2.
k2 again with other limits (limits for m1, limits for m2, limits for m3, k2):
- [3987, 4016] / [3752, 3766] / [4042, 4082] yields 13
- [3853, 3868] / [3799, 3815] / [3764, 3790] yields -7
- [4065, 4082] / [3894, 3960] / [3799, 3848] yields -1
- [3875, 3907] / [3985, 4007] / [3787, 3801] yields -7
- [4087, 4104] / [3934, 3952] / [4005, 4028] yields -5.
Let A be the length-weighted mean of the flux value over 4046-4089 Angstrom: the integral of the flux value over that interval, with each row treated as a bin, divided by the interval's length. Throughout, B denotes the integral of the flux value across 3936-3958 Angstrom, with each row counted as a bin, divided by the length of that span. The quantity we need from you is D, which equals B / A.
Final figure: 0.94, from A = 46.5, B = 44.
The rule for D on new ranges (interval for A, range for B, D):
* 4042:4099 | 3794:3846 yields 1.01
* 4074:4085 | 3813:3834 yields 0.99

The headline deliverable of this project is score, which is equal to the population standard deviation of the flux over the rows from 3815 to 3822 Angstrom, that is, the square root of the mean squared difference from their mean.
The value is 3.1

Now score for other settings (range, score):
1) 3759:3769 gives 1.7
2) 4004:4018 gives 2.2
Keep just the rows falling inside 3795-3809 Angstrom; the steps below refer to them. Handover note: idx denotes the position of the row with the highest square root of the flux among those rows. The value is 3806.64 Angstrom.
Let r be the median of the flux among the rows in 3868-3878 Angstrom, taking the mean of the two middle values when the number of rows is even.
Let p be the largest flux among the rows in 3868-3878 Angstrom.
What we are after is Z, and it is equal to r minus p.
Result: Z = -14.8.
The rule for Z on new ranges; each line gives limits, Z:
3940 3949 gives -1.9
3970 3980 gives -2.1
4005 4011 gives -1.4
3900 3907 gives -0.9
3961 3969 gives -0.9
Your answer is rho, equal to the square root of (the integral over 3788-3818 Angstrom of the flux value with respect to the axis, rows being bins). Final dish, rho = 38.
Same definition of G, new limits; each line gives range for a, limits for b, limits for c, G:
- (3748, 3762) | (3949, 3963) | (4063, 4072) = 1.54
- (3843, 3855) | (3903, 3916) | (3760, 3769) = 1.22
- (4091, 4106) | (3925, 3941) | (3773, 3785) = 1.44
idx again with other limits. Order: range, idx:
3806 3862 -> 3806.64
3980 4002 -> 3980.54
